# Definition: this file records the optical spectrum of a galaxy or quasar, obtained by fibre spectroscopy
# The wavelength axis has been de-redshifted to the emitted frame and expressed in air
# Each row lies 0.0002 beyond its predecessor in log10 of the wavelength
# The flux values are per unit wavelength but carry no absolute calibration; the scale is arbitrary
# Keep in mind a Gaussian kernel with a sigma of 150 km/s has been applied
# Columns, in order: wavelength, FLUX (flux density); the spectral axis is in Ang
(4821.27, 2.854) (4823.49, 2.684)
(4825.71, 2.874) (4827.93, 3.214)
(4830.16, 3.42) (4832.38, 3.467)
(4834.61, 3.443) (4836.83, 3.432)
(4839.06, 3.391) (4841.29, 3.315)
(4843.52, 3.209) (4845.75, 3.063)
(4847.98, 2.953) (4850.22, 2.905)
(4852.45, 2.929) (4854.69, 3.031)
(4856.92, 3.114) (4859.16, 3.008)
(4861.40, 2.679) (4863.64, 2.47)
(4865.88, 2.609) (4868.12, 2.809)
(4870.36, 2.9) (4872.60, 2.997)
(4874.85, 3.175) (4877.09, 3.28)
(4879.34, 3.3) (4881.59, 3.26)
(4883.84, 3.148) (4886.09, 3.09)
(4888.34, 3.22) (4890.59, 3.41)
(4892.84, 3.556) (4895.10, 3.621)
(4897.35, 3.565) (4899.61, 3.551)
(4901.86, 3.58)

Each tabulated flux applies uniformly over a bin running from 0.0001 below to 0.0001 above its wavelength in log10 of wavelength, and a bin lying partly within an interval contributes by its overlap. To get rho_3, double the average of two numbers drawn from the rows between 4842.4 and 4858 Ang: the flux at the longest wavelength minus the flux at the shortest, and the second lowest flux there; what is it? 2.83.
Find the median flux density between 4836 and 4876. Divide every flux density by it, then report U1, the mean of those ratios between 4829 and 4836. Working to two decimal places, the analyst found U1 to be 1.15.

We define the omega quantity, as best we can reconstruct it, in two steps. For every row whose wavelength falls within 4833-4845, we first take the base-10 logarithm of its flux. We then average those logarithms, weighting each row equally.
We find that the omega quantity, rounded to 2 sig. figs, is 0.53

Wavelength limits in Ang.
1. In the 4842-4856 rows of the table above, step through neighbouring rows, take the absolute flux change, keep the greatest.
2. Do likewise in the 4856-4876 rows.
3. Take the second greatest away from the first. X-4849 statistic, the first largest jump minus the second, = -0.18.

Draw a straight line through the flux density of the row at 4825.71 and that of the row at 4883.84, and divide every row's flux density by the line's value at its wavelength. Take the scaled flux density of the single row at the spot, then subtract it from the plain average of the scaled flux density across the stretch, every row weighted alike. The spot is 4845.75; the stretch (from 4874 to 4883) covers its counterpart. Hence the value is 0.01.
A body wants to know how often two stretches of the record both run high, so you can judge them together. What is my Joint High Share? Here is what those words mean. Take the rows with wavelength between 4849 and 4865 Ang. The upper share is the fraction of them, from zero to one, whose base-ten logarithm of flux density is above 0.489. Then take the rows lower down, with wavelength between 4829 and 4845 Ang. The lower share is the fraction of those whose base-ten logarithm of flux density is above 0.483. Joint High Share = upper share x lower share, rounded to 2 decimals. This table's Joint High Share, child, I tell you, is 0.14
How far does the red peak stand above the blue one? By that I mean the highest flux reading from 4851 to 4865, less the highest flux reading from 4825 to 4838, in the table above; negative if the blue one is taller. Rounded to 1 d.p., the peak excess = -0.4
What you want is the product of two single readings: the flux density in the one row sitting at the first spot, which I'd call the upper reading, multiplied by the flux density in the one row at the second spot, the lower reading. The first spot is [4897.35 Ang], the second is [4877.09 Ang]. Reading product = 11.7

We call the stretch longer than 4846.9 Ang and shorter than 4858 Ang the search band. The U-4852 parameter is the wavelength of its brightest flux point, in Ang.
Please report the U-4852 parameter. 4856.92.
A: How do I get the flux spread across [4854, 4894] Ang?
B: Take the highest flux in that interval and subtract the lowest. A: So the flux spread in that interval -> 1.1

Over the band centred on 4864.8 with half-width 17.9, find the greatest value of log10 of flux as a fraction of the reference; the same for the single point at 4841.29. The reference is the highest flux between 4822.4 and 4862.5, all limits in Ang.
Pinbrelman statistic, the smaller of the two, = -0.02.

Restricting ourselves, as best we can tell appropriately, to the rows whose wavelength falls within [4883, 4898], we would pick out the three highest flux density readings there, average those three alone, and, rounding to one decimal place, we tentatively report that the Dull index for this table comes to 3.6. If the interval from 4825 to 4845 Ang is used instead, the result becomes 3.4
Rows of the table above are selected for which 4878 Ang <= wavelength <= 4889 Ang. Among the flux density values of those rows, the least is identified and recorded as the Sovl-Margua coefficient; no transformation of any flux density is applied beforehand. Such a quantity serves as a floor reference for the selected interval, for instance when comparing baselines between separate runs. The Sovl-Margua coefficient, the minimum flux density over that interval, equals 3.09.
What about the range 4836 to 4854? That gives 2.905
